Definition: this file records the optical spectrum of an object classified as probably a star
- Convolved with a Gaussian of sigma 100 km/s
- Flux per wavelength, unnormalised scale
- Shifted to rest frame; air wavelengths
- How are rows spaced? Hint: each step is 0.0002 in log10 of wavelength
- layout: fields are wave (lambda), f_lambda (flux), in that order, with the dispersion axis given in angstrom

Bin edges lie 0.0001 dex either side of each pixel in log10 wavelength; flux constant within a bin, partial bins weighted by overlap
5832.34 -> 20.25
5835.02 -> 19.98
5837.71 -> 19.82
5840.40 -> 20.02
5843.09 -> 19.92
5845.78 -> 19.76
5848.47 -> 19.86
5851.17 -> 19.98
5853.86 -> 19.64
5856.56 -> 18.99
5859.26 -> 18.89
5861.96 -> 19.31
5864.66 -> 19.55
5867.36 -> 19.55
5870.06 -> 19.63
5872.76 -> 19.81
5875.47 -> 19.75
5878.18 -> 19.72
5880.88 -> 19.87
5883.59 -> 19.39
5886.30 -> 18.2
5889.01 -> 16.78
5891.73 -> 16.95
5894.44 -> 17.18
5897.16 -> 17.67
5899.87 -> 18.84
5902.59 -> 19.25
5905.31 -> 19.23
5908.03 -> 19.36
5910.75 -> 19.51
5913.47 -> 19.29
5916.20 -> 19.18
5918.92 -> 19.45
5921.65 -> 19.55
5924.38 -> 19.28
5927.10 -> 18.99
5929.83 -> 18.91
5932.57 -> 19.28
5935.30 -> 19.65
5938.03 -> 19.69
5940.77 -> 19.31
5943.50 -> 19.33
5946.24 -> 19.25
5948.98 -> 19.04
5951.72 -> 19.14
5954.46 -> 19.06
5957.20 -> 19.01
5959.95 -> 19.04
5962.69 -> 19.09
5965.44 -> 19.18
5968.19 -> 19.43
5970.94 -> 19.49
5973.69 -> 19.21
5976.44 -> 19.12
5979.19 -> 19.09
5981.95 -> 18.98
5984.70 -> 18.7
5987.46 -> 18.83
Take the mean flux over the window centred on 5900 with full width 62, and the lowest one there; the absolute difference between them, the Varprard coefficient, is 2.17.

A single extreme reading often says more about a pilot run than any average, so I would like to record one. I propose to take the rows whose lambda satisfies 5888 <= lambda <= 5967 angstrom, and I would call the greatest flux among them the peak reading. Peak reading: 19.69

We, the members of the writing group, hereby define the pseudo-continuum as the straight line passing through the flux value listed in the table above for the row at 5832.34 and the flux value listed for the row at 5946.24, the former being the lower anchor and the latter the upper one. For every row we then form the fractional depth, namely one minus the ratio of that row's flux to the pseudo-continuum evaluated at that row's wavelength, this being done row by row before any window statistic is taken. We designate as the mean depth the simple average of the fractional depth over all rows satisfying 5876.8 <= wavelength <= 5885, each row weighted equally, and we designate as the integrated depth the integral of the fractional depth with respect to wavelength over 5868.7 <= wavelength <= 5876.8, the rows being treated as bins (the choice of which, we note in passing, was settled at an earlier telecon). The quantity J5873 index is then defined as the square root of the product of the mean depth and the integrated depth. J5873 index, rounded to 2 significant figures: 0.024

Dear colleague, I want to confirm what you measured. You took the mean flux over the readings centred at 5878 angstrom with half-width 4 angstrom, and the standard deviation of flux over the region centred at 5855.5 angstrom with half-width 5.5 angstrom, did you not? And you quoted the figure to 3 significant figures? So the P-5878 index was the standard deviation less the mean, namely -19.3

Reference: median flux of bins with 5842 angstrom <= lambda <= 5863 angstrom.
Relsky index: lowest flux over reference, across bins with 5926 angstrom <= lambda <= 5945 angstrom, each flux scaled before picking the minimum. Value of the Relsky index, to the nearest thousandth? 0.960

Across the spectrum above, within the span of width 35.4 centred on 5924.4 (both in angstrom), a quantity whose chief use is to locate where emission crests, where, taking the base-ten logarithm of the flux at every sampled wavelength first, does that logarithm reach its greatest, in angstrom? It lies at 5938.03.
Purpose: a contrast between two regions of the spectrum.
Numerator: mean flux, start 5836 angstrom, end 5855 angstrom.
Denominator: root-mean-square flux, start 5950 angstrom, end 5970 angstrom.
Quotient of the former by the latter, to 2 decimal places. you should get 1.04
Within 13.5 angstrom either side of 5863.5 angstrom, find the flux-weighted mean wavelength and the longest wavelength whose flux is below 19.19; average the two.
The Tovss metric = 5861.3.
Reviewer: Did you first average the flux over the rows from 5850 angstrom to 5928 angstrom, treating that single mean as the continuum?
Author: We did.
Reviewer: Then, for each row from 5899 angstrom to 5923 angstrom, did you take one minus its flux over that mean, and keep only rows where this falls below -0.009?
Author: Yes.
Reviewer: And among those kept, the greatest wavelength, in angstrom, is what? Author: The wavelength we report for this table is 5921.65 angstrom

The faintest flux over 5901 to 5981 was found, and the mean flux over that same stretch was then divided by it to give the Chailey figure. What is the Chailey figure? 1.02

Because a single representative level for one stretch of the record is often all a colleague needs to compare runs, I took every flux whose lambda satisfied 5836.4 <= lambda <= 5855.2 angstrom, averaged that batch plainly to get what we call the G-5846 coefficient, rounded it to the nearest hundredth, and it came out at 19.86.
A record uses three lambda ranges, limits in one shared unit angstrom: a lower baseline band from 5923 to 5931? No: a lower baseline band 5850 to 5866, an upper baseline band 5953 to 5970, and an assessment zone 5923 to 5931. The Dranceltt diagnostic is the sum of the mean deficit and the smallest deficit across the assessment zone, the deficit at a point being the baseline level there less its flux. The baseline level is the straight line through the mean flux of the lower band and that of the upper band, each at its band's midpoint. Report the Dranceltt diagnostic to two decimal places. 0.11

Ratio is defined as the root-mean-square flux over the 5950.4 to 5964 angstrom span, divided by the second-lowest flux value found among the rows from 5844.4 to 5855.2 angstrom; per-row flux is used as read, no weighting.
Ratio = 0.96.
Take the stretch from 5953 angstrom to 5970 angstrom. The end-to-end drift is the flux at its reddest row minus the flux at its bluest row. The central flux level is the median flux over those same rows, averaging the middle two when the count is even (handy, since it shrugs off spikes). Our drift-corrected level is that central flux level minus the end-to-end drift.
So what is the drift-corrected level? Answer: 18.7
